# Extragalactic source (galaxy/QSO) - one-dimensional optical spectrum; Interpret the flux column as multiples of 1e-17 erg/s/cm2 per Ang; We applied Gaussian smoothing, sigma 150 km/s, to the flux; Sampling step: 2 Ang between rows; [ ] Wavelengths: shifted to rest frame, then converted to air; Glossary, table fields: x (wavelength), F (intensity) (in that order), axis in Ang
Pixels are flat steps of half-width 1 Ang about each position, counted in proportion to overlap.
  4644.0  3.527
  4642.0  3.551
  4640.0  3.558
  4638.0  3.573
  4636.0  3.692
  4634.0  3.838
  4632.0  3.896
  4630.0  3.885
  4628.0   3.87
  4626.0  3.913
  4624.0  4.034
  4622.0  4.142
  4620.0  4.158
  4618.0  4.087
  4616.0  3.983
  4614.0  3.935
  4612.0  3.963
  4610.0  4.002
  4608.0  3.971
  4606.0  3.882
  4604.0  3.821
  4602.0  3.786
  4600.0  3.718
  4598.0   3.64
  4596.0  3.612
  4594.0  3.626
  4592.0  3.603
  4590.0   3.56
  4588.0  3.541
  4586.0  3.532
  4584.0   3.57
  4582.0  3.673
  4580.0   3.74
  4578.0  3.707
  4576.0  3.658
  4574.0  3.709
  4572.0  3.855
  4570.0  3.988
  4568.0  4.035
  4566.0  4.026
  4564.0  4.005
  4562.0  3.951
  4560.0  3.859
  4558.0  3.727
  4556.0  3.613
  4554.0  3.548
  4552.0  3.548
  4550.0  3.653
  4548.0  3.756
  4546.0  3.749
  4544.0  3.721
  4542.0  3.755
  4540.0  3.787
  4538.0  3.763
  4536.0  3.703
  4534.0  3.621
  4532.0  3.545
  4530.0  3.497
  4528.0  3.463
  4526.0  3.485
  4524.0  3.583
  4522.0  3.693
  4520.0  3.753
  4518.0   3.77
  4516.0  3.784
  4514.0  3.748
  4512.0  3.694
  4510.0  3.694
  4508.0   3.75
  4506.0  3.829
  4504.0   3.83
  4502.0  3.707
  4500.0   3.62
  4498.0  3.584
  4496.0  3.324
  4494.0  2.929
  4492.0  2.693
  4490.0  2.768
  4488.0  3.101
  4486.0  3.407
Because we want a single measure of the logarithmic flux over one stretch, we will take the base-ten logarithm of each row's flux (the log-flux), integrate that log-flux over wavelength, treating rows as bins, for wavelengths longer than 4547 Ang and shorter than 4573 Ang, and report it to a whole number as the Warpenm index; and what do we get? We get 15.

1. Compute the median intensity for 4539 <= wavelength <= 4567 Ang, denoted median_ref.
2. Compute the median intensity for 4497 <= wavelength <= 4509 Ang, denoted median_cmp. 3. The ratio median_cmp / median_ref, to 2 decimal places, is 0.99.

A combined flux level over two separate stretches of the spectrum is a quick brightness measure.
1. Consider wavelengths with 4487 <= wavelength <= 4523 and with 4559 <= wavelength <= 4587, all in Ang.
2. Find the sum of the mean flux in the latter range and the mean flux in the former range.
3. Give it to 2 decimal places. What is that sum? 7.32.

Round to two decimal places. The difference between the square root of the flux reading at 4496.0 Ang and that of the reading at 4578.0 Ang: -0.10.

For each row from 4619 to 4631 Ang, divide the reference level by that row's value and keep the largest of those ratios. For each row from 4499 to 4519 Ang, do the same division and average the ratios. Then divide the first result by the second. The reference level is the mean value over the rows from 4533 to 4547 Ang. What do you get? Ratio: 0.97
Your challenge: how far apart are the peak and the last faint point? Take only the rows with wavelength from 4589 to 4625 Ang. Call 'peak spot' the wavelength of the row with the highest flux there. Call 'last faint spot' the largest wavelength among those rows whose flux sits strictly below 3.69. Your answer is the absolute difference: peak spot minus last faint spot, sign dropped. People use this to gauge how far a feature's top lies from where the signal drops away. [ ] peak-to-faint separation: 22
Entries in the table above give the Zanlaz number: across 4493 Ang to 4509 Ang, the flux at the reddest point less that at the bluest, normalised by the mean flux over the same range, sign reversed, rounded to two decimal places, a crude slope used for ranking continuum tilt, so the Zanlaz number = -0.23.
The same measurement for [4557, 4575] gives 0.00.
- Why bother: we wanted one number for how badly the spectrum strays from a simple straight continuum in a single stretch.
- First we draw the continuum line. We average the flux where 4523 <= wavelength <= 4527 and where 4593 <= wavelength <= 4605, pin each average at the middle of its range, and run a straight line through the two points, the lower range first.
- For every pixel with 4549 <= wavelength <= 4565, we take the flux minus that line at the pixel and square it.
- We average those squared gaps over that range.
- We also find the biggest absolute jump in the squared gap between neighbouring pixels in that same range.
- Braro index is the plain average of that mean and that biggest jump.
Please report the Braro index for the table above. 0.047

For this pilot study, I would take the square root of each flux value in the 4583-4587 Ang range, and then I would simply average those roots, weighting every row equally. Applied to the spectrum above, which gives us 1.88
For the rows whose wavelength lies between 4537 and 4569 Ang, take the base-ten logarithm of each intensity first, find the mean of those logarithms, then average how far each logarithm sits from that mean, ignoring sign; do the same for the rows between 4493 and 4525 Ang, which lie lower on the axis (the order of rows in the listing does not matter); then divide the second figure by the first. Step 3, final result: 1.32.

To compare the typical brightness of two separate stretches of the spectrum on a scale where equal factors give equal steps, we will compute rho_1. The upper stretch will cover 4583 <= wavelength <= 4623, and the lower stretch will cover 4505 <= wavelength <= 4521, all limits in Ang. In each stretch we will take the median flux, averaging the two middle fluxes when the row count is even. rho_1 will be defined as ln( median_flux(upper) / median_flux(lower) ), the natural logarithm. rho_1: 0.014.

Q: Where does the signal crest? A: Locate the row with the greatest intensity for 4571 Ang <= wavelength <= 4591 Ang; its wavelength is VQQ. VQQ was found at 4572.0 Ang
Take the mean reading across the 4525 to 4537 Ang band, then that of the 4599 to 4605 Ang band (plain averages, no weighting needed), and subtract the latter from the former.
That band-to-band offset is -0.22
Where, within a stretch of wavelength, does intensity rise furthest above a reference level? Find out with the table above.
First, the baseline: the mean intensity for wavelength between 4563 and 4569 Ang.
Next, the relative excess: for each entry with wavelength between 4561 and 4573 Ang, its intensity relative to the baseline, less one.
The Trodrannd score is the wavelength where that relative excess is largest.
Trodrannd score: 4568.0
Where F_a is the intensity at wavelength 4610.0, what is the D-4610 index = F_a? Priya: 4.002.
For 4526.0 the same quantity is 3.485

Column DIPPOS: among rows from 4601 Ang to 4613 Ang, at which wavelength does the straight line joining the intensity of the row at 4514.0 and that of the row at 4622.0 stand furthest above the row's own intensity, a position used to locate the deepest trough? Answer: 4602.0 Ang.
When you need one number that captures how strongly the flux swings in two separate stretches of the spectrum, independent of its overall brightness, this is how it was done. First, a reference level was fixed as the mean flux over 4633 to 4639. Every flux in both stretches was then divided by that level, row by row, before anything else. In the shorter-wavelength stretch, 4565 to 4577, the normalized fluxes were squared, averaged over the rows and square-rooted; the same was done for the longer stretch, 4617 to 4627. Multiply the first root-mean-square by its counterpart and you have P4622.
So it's 1.15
